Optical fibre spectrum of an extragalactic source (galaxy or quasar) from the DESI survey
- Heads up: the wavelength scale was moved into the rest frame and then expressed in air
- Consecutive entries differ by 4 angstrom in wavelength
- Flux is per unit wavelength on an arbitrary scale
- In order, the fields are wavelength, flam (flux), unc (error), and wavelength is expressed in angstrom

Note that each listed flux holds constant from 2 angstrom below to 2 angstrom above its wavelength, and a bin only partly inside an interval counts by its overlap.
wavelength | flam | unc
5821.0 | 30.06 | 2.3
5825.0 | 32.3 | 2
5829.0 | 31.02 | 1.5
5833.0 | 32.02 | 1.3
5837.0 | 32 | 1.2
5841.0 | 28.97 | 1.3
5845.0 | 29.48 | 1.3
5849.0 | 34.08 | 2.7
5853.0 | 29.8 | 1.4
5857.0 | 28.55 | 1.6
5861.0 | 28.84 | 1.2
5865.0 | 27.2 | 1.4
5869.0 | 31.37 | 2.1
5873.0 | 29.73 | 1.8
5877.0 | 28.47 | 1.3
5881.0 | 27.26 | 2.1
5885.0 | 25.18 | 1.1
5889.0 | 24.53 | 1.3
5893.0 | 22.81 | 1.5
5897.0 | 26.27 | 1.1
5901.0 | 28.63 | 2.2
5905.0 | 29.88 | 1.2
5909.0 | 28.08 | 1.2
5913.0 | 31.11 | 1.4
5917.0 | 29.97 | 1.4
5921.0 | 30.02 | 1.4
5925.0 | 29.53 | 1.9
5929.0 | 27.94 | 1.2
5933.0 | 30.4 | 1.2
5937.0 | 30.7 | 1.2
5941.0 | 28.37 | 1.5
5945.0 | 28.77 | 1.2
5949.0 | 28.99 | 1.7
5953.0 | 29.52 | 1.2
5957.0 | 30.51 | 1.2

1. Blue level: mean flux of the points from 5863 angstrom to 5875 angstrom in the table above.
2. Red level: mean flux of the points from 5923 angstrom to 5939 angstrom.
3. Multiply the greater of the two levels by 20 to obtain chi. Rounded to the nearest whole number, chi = 593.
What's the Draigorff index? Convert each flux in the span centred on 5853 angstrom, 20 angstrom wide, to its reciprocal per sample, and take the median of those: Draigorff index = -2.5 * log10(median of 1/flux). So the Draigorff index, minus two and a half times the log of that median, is 3.67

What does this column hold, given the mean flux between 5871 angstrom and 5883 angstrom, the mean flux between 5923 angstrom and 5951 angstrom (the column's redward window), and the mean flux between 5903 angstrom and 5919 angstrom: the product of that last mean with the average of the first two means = 859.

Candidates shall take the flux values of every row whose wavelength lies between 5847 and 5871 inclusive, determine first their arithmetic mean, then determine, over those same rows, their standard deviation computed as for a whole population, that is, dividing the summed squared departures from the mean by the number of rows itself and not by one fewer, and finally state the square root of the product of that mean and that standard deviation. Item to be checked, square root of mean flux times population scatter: 8.2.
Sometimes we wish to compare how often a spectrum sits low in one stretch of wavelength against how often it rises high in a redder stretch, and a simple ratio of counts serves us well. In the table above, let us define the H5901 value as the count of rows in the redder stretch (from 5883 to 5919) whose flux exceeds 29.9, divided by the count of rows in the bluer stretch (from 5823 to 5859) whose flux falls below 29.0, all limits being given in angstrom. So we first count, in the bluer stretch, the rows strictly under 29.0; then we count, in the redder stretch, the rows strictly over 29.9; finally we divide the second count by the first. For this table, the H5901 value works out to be 1.0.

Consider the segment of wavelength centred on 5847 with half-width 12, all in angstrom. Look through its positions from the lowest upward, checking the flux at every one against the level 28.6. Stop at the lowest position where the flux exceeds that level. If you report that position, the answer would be 5837.0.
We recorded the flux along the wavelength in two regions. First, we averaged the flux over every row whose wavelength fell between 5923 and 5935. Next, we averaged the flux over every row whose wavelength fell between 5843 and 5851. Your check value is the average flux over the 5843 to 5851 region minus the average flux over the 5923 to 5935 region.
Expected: 2.5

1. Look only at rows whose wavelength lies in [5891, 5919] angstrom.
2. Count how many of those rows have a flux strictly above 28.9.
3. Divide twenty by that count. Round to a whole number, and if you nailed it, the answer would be 7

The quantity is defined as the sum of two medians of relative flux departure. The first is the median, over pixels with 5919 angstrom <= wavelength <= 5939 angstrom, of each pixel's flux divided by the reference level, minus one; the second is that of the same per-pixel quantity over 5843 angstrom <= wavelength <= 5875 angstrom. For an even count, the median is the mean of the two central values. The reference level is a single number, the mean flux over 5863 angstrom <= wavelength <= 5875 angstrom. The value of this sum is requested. 0.03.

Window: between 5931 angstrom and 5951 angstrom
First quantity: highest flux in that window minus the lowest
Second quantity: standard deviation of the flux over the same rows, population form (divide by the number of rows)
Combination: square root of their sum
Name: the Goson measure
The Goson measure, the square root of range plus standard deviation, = 1.80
